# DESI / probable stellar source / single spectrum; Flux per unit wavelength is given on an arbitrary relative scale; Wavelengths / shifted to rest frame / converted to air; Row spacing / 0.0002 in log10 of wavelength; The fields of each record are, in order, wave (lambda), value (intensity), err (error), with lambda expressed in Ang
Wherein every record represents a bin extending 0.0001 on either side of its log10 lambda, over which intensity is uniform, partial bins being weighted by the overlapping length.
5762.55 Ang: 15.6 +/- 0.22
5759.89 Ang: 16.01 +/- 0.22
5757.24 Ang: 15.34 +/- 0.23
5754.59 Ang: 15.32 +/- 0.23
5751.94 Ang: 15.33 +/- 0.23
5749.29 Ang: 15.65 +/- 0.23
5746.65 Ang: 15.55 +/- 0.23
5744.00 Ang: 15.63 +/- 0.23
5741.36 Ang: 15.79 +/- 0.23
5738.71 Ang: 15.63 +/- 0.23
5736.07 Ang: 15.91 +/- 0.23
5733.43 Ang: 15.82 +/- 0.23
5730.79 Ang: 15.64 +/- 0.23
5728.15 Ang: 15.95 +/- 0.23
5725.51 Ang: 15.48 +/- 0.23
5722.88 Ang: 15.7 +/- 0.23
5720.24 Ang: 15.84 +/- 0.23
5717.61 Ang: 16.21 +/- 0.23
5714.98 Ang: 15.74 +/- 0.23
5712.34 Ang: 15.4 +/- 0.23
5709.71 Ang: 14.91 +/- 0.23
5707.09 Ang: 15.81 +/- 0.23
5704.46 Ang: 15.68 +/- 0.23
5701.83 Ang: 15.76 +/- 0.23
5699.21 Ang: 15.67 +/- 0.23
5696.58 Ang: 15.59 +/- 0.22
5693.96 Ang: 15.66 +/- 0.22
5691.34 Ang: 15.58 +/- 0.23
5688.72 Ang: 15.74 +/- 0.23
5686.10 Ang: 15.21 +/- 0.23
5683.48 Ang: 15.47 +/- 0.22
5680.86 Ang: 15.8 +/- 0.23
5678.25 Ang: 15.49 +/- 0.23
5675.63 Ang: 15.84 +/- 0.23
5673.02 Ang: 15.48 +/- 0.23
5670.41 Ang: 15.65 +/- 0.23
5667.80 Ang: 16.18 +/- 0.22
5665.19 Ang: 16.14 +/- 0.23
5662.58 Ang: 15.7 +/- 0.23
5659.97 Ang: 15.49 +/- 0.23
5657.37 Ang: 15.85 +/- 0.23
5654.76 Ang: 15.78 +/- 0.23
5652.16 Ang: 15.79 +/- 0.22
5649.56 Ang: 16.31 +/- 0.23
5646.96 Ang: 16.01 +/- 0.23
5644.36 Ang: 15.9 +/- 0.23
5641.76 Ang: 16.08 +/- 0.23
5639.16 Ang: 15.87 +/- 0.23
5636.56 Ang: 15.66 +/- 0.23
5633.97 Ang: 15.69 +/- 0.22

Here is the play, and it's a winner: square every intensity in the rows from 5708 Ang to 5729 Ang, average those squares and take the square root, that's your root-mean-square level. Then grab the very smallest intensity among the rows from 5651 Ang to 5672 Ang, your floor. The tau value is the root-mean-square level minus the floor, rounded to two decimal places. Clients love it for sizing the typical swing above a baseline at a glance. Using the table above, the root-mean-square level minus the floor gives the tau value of 0.17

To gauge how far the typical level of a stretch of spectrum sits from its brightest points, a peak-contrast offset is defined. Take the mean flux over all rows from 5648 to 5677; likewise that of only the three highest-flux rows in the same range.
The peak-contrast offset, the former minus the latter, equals -0.37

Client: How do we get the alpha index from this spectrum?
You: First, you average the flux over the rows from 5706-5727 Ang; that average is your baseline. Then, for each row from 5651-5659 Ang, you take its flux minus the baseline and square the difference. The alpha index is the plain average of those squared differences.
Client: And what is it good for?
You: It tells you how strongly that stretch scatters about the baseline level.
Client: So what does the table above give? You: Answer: 0.03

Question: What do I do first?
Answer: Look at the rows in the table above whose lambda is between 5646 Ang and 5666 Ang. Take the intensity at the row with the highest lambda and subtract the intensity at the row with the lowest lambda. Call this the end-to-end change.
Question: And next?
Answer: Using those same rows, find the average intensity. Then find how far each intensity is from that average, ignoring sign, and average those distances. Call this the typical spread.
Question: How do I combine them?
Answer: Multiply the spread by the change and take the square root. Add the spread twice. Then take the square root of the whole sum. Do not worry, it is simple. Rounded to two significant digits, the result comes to 0.75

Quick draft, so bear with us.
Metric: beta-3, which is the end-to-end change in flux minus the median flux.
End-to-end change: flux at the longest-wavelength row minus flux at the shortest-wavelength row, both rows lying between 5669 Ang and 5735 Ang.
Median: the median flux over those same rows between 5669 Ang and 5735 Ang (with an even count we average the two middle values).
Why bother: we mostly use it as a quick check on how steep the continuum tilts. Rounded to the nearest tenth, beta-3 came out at -15.5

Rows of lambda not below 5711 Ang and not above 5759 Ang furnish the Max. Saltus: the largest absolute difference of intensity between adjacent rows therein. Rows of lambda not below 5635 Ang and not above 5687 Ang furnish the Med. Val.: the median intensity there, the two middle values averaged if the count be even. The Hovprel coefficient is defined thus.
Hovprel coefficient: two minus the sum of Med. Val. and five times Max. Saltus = -16.1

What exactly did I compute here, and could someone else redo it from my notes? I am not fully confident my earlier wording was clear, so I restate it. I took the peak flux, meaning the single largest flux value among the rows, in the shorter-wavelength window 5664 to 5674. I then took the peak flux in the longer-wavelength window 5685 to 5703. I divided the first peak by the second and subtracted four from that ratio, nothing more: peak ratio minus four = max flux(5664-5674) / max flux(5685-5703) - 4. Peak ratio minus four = -2.97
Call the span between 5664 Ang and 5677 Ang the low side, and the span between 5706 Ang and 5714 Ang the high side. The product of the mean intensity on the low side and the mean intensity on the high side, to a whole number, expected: 244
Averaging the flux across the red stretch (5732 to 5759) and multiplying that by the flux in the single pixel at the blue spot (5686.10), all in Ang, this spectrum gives 237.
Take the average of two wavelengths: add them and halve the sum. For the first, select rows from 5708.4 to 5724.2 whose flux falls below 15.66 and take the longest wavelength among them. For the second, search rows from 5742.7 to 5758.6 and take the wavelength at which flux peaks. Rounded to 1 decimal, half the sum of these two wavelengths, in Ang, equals 5730.8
